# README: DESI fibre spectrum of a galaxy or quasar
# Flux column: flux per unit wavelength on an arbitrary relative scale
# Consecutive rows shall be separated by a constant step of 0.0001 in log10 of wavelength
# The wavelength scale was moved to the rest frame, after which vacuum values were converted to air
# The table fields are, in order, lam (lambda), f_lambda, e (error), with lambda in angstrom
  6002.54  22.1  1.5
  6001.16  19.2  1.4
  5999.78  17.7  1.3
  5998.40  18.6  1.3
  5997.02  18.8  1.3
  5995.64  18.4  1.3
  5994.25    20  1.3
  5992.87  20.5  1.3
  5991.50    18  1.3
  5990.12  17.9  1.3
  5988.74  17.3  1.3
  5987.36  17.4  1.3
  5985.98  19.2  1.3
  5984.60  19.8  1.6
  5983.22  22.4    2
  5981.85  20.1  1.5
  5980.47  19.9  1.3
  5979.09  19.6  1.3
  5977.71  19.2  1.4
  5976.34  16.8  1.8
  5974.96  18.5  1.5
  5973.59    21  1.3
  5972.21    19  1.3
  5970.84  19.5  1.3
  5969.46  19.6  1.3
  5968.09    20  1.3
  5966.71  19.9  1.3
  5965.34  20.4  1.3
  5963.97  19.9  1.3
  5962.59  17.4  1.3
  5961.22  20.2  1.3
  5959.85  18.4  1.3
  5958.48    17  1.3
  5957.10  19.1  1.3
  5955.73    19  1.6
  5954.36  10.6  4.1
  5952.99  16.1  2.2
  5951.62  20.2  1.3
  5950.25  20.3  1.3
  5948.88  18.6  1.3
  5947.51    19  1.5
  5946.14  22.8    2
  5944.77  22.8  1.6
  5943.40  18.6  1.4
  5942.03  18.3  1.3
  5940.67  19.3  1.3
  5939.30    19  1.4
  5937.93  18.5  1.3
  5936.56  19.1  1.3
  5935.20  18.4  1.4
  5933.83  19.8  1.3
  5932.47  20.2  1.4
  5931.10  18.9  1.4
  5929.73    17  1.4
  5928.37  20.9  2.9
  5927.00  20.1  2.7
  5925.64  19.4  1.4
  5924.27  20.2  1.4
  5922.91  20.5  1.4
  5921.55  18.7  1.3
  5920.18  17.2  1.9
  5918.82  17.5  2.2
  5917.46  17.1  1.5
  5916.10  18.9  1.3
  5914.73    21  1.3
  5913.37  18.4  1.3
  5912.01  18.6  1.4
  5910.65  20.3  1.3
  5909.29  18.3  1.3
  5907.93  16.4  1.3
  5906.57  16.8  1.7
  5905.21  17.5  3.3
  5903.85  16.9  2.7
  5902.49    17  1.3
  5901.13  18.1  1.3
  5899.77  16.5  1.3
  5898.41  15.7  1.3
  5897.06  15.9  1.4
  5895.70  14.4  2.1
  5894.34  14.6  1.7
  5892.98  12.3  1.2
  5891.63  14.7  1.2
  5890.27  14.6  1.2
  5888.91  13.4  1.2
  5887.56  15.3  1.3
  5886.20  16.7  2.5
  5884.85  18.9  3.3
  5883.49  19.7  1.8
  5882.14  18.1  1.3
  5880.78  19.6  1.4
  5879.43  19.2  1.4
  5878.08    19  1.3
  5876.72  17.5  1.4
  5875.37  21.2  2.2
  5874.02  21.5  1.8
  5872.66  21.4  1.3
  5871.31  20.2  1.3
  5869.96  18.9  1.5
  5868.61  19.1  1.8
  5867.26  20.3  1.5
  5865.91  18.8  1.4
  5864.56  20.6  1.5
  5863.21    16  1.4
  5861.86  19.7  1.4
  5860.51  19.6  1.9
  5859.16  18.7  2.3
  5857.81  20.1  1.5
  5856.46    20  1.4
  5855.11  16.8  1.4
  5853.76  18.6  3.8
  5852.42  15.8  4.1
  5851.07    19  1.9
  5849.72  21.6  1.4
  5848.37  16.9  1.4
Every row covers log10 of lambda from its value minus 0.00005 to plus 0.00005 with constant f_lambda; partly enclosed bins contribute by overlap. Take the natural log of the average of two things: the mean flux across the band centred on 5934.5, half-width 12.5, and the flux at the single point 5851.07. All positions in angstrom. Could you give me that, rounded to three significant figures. 2.96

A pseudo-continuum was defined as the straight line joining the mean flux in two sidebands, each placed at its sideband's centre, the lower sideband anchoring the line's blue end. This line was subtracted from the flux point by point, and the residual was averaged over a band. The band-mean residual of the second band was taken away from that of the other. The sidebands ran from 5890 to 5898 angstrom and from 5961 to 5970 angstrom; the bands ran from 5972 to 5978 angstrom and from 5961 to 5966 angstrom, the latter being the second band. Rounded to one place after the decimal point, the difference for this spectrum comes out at -1.4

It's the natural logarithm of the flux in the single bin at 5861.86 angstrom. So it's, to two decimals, 2.98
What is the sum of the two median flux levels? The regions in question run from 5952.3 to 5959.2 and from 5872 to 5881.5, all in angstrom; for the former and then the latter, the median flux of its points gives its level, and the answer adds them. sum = 36.6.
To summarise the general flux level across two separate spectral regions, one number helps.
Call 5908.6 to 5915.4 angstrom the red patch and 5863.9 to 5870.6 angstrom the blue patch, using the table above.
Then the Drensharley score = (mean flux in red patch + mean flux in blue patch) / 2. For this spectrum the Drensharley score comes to 19.4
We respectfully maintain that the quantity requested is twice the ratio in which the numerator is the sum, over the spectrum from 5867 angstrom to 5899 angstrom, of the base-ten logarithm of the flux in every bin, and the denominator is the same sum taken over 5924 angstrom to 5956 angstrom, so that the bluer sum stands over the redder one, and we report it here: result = 1.94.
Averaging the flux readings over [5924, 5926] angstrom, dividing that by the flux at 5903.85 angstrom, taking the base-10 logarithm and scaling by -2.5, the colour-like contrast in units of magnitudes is -0.17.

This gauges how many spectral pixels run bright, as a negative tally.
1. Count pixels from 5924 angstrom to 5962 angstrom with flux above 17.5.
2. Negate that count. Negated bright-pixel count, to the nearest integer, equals -24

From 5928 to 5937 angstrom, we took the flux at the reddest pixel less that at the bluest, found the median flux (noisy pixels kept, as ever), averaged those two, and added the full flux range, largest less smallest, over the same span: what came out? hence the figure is 13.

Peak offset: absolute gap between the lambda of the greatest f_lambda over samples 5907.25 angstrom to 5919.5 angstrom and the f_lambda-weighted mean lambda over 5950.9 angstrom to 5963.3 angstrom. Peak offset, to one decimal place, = 42.5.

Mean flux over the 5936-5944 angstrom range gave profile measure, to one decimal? 18.8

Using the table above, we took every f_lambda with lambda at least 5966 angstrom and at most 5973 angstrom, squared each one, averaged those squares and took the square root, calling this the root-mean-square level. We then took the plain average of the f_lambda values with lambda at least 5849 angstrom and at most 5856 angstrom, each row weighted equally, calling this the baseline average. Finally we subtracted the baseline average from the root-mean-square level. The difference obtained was 1.2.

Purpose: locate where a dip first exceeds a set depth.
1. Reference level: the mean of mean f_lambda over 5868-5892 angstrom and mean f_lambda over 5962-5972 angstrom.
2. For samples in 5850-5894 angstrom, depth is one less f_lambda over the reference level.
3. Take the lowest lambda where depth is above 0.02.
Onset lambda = 5852.42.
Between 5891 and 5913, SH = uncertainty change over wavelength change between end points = 0.010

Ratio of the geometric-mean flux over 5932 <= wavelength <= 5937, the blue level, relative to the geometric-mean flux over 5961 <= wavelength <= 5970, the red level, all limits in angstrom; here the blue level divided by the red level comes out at 0.99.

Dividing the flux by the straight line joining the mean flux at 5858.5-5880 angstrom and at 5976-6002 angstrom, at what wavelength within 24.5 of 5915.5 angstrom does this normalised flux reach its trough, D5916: 5892.98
